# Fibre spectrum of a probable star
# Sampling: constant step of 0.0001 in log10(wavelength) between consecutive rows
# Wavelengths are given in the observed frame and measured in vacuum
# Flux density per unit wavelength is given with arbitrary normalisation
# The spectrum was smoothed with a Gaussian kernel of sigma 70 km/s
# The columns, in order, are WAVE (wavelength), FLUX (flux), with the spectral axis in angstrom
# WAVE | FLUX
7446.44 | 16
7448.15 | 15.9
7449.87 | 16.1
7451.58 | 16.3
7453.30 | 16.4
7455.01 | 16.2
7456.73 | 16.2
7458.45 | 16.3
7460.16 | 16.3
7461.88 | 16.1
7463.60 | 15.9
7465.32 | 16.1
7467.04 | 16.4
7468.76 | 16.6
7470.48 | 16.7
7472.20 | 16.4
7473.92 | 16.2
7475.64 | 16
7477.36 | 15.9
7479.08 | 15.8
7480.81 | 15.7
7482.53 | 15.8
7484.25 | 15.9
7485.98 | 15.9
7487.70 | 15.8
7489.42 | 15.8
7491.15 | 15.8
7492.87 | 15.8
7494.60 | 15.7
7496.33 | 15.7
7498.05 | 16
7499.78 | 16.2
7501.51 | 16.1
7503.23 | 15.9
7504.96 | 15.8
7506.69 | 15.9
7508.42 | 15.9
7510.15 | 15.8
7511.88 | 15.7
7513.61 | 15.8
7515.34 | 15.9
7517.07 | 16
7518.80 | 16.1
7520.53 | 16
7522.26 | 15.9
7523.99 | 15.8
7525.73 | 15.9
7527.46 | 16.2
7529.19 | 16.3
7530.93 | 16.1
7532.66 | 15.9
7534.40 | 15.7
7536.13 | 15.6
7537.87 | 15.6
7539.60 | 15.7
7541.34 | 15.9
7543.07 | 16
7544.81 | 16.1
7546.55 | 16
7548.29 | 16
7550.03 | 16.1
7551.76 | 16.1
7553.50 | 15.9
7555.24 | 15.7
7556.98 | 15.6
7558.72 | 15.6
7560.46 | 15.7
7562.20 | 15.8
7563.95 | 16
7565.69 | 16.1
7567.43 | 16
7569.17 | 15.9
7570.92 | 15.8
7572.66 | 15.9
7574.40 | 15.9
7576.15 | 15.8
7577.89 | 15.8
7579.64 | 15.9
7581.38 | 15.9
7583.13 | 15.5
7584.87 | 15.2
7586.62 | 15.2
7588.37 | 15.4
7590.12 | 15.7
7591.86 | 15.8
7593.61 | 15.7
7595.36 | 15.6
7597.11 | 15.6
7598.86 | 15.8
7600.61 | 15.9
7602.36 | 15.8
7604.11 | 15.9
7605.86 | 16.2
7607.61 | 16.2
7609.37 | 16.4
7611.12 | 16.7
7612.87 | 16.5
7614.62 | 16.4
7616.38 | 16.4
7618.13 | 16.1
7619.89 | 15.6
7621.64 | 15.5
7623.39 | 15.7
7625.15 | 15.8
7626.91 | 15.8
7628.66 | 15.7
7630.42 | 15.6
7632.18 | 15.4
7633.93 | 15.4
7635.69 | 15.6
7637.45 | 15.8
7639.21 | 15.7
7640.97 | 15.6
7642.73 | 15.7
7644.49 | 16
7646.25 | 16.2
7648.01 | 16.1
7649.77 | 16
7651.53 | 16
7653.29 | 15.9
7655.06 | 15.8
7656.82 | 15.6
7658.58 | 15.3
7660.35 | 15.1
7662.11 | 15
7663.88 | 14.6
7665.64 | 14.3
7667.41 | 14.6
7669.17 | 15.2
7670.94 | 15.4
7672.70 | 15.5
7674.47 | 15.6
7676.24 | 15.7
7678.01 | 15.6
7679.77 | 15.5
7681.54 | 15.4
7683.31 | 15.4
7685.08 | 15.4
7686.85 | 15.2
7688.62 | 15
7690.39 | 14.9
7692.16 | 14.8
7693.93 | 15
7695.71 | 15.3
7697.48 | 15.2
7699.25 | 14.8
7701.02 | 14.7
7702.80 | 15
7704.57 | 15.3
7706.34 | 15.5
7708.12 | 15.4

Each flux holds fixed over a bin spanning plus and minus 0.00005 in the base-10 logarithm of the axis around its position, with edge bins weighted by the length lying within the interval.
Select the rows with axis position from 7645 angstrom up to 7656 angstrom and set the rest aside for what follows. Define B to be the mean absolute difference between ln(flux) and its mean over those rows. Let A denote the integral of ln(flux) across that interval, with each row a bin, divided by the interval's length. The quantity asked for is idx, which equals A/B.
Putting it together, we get 443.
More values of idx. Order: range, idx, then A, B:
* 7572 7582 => 986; 2.77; 0.003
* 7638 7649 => 203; 2.77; 0.014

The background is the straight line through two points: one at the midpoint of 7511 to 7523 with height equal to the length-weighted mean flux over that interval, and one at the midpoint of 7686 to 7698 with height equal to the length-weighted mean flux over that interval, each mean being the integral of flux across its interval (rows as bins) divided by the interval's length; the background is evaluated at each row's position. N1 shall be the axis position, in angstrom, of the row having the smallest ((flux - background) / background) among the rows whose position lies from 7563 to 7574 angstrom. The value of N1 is 7570.92 angstrom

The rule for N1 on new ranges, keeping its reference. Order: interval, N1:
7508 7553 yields 7511.88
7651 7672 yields 7665.64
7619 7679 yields 7665.64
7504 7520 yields 7511.88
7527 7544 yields 7536.13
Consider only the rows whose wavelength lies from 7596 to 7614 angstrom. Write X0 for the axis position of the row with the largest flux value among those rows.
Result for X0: 7611.12 angstrom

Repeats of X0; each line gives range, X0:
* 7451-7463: 7453.30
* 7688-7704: 7695.71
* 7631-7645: 7644.49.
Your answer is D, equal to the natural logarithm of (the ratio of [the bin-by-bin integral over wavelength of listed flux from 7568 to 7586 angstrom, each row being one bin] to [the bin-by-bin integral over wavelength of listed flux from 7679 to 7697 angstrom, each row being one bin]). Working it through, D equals 0.037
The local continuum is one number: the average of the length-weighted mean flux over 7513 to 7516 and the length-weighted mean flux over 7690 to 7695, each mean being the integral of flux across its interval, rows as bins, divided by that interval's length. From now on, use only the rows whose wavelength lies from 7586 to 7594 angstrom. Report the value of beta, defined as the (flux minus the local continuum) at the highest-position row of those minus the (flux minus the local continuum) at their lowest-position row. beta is 0.5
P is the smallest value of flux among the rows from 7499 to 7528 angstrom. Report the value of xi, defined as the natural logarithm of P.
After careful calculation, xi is 2.75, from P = 15.7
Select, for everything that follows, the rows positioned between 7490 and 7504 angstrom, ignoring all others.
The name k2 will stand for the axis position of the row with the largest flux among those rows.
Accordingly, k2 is 7499.78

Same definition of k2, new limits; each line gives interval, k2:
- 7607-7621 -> 7611.12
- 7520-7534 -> 7529.19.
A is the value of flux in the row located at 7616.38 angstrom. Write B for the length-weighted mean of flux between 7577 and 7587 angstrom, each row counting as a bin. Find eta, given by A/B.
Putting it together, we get 1.05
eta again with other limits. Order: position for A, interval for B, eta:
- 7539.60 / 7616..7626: 0.99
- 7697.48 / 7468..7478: 0.93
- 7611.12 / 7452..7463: 1.03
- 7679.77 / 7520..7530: 0.97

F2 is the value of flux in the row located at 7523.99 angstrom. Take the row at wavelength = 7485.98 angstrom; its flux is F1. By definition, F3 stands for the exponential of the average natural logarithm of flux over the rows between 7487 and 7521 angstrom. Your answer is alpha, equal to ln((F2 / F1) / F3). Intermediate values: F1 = 15.9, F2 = 15.8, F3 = 15.9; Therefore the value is -2.77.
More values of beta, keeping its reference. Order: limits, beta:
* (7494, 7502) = 0.4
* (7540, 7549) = 0.1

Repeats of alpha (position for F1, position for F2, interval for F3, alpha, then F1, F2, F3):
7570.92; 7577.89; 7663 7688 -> -2.72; 15.8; 15.8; 15.2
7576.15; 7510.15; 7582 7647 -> -2.76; 15.8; 15.8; 15.8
